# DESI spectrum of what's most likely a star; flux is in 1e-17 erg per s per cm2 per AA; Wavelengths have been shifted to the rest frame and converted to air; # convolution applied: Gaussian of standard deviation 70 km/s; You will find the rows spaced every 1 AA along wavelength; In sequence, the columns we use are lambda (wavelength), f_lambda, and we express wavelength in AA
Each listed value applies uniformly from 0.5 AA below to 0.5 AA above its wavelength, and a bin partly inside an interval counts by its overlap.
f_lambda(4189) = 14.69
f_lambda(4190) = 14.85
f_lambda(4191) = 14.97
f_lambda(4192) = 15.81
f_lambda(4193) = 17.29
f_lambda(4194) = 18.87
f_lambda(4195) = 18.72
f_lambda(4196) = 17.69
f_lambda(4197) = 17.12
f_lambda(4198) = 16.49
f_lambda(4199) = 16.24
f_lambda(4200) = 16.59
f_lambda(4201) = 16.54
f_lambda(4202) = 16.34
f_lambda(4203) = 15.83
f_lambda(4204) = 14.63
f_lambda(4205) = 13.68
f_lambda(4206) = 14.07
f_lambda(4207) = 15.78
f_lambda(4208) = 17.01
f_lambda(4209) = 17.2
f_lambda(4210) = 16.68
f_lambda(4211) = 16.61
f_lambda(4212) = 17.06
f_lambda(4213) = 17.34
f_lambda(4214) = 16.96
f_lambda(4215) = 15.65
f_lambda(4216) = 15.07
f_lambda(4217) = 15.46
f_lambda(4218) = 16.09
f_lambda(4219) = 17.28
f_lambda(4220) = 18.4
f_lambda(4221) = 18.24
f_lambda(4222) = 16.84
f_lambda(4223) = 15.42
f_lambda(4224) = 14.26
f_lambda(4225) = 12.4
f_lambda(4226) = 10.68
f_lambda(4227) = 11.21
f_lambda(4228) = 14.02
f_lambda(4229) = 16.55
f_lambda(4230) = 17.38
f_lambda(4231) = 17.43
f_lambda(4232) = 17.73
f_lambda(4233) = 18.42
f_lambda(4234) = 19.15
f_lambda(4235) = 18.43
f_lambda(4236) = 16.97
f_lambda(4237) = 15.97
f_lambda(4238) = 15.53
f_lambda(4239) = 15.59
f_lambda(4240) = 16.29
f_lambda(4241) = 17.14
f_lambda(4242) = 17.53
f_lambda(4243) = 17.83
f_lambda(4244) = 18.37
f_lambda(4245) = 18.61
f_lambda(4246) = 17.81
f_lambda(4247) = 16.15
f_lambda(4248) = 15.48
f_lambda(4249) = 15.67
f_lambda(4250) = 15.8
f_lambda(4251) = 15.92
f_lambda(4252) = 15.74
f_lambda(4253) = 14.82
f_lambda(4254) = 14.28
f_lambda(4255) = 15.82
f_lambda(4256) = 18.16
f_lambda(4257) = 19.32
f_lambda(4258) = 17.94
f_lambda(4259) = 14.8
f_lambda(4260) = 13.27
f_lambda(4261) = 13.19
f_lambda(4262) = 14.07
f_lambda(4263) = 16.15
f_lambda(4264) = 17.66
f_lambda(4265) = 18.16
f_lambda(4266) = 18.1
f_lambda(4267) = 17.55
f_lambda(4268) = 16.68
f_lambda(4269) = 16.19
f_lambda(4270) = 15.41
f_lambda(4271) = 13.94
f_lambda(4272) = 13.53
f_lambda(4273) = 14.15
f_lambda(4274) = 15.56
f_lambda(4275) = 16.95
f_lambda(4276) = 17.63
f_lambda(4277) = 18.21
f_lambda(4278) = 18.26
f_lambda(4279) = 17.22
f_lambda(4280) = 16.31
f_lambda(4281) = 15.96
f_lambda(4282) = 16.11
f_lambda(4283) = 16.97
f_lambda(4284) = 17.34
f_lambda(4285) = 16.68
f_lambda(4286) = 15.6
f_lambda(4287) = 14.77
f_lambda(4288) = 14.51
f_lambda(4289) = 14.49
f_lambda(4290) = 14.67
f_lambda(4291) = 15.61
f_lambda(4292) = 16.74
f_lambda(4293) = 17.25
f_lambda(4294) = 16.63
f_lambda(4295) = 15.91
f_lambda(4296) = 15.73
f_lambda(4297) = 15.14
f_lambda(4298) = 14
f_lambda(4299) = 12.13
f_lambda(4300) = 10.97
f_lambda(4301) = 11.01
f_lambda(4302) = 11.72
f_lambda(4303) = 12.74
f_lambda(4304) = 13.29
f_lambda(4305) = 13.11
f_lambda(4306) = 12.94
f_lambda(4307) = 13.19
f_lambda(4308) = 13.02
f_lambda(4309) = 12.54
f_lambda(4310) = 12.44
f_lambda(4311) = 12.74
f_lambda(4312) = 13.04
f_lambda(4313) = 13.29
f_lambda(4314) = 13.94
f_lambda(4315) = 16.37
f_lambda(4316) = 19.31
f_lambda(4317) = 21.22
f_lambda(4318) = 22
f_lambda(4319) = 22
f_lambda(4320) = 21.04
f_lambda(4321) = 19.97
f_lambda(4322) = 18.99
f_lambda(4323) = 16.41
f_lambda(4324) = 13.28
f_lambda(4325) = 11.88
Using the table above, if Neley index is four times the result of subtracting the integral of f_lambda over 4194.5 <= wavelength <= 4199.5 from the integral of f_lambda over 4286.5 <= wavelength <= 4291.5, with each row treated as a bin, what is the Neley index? -49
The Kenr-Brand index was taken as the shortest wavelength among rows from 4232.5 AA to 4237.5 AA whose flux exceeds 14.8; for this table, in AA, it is 4233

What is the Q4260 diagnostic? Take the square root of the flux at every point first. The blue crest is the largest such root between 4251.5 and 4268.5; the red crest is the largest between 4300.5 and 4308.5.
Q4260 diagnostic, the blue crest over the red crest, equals 1.21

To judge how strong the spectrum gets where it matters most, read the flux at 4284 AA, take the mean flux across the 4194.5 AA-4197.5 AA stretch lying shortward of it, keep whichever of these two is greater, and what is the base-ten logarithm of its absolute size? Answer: 1.25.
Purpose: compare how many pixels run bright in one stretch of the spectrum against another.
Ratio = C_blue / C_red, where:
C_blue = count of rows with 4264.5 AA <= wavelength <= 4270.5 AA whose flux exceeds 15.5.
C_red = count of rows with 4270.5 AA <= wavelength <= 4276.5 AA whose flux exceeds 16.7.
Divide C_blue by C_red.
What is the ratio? 2.5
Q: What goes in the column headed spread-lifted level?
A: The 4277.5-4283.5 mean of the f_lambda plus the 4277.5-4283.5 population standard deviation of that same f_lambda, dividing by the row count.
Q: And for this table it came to 17.6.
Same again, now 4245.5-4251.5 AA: 16.9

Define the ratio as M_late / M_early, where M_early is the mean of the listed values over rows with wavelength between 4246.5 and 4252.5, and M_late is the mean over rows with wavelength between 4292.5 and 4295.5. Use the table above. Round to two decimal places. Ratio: 1.05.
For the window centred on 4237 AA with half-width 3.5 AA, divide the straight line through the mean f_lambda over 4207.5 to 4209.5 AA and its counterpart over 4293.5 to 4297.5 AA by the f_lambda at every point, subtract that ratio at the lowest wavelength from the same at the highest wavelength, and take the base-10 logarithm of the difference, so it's -0.83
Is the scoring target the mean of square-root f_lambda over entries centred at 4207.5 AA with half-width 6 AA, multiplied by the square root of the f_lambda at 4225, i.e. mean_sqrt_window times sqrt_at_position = 14.1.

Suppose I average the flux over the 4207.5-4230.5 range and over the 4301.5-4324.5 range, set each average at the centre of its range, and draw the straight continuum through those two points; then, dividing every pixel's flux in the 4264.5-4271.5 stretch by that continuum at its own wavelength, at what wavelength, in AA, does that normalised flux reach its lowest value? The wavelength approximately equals 4271 AA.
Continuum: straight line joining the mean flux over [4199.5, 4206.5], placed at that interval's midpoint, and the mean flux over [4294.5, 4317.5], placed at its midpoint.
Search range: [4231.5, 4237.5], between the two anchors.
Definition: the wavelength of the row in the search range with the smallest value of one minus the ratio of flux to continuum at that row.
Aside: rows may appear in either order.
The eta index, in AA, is 4234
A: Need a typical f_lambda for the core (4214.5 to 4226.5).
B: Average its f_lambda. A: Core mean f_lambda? 15.5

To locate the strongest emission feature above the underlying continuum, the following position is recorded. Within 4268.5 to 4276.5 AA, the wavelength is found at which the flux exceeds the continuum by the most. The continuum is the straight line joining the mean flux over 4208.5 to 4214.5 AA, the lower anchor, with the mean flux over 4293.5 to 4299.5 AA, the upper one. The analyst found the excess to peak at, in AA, 4276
